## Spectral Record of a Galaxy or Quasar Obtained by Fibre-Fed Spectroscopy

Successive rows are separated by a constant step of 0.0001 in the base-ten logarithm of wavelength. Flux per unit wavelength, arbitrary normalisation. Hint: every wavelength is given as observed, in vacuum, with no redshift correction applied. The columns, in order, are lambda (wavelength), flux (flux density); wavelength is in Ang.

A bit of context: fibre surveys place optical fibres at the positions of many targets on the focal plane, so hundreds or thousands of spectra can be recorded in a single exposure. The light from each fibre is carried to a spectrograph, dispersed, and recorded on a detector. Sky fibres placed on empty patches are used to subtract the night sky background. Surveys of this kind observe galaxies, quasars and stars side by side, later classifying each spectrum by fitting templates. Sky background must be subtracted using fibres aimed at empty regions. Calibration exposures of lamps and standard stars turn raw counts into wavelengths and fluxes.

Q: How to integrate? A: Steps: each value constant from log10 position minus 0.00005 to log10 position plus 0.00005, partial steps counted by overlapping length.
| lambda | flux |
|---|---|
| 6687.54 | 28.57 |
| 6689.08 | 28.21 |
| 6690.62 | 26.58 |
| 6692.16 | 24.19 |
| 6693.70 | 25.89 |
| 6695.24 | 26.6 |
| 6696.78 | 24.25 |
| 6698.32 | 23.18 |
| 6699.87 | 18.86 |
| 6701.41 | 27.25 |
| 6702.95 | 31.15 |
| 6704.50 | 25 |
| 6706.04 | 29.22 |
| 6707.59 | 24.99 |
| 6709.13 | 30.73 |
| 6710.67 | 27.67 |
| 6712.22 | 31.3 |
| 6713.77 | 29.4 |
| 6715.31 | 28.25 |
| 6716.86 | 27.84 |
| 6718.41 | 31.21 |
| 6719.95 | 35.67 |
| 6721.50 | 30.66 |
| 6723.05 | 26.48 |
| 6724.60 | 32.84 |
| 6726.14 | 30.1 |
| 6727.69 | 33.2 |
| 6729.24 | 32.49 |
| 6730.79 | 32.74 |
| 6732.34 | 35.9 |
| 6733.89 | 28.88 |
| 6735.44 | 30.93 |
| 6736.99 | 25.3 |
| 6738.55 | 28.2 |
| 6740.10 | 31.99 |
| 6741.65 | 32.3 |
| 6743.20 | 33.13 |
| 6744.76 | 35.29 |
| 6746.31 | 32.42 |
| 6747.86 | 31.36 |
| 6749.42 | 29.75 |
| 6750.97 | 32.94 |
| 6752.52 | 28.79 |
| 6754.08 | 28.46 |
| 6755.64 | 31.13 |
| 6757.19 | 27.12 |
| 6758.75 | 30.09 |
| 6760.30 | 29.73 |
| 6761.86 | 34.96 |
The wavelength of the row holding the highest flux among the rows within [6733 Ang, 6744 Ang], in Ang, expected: 6743.20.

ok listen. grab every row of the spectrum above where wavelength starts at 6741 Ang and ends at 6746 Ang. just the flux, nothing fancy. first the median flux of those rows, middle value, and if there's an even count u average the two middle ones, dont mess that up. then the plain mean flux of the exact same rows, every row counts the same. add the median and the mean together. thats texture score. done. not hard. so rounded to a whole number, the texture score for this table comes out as 67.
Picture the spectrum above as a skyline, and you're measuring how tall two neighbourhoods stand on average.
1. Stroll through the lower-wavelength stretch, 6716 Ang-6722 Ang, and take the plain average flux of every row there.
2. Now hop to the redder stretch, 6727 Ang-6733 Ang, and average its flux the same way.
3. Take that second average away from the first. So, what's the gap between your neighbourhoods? -2.2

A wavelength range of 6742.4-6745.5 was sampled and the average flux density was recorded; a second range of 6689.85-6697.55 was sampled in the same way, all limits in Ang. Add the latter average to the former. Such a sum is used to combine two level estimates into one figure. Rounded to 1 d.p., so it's 59.7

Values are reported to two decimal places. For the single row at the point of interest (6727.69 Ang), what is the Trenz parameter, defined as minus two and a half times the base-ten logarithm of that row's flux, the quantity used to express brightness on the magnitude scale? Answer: -3.80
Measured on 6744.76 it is -3.87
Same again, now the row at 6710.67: -3.61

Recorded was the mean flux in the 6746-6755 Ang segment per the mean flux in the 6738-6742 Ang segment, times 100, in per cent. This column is 99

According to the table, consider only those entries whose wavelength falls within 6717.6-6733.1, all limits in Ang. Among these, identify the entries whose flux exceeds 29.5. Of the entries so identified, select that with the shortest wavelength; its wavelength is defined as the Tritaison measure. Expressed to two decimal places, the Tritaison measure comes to 6718.41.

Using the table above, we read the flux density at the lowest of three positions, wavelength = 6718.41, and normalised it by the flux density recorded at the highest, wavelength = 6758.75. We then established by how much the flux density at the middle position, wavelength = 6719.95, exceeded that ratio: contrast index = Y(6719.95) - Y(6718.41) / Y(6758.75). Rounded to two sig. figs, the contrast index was 35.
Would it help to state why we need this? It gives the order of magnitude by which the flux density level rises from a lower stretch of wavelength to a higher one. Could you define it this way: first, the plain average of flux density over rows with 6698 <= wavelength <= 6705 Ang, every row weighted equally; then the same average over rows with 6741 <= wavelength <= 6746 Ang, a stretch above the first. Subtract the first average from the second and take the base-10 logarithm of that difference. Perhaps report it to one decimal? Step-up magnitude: 0.9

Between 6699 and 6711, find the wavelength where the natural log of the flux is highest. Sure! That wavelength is 6702.95 Ang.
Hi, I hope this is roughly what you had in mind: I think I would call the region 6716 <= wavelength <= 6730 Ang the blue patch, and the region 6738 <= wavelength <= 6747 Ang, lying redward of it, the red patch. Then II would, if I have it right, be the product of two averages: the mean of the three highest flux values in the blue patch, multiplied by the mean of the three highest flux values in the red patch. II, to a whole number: 1140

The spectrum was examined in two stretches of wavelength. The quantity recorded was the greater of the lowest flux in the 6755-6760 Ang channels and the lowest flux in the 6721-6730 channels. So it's 27.1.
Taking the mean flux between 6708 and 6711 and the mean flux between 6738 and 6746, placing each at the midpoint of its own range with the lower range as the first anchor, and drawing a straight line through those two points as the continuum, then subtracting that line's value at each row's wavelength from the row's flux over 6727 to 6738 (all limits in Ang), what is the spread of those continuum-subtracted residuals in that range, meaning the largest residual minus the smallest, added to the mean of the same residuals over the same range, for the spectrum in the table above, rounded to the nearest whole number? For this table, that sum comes 11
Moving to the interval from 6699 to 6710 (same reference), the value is 10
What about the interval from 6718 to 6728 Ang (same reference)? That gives 10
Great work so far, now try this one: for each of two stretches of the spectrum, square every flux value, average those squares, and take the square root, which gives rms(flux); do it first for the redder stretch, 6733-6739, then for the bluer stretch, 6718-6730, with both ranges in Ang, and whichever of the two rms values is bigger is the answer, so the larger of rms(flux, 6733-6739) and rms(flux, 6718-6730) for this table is 31.7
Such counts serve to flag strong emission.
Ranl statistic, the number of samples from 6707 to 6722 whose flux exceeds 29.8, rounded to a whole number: 5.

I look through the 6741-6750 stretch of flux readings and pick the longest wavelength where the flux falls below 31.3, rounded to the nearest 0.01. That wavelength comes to 6749.42 Ang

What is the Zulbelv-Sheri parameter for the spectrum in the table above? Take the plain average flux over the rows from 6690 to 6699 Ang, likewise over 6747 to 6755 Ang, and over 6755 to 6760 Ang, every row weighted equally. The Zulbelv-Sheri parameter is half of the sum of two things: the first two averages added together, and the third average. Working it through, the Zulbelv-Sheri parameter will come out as 42.4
